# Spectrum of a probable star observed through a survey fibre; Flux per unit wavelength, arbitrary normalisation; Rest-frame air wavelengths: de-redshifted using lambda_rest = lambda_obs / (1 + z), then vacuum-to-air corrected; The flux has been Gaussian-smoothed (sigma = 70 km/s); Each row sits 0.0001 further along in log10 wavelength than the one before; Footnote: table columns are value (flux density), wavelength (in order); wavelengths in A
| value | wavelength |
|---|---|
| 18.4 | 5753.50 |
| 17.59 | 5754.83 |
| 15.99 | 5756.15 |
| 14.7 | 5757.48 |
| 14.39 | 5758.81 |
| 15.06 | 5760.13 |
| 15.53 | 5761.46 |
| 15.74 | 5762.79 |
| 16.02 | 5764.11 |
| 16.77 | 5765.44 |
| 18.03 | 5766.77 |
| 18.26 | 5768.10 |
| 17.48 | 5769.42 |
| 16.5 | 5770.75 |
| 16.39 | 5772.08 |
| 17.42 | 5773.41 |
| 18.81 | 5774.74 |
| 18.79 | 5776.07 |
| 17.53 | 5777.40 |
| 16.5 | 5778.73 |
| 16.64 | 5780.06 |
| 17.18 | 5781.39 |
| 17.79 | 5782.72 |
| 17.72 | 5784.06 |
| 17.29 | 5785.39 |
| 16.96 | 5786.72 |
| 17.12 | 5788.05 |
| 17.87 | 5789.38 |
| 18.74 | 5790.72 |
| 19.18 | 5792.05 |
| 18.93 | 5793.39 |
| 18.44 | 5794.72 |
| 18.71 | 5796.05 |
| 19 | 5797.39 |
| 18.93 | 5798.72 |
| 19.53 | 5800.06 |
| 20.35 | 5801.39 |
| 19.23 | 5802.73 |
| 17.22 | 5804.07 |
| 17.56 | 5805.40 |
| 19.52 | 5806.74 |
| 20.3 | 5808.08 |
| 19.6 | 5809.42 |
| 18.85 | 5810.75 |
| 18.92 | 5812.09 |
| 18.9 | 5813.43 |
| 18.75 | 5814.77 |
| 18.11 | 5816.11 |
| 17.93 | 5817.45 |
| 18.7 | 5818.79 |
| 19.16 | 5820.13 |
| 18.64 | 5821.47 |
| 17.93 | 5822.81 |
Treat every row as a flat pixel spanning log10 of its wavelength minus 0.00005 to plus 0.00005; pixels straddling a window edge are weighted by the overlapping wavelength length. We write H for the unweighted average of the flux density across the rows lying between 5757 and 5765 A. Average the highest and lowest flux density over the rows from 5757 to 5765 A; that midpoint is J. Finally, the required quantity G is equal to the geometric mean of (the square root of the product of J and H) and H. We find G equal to 15.2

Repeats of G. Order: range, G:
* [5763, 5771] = 17.2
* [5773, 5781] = 17.6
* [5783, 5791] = 17.7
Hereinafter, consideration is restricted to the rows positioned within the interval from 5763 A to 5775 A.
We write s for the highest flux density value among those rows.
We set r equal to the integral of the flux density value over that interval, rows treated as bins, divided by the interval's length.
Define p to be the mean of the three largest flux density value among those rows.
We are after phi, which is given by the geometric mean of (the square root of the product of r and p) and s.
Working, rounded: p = 18.4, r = 17.2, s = 18.81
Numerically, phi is 18.3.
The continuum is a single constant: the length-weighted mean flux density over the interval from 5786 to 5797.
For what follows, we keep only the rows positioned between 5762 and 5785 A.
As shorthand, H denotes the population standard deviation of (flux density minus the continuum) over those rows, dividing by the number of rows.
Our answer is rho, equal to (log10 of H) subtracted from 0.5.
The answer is 0.55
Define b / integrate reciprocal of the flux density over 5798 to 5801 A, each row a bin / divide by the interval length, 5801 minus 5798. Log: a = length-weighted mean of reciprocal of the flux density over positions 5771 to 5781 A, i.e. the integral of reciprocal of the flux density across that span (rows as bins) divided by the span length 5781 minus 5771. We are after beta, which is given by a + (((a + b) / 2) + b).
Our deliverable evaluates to 0.164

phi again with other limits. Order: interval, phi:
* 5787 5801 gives 19.2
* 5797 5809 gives 20.0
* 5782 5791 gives 18.3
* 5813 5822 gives 19.0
